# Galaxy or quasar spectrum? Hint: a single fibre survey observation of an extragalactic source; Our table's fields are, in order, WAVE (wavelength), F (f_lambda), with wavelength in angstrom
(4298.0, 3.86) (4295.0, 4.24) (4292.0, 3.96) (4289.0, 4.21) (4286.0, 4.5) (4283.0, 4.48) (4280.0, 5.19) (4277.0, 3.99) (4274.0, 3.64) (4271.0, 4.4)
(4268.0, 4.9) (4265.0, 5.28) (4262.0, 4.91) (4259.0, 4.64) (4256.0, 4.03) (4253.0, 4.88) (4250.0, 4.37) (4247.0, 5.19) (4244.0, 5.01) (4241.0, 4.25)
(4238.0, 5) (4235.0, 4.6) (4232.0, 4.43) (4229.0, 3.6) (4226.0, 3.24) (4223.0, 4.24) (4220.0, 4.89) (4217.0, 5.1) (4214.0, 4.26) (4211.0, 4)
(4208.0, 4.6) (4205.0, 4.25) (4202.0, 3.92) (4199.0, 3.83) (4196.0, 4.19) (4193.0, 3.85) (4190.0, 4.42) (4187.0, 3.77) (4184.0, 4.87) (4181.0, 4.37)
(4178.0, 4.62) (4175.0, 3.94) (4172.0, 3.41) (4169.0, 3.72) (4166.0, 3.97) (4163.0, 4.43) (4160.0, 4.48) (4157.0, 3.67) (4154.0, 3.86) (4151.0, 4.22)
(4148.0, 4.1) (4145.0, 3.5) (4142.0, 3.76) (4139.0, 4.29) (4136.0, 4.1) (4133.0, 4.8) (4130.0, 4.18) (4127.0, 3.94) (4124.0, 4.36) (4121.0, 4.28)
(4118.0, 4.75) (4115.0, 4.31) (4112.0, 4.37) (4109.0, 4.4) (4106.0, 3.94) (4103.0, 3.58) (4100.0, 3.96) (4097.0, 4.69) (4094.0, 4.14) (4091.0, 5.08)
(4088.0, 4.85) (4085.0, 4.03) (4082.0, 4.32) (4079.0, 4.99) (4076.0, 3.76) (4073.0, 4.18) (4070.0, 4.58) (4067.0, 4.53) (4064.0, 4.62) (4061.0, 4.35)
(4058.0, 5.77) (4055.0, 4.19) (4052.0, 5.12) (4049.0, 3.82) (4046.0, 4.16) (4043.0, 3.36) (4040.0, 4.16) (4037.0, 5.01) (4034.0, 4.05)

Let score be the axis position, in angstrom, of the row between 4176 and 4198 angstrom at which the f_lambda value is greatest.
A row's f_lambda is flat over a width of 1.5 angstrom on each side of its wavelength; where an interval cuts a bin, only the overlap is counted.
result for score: 4184.0 angstrom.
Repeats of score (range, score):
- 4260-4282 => 4265.0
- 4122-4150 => 4133.0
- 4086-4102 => 4091.0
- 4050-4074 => 4058.0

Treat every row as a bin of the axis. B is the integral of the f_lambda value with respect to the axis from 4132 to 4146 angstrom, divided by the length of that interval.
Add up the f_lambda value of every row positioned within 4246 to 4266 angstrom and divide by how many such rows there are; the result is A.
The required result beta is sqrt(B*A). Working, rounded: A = 4.76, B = 4.09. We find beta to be 4.41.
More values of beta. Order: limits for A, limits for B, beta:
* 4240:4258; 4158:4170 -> 4.38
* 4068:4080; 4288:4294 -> 4.23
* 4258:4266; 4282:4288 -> 4.70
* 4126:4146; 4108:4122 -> 4.25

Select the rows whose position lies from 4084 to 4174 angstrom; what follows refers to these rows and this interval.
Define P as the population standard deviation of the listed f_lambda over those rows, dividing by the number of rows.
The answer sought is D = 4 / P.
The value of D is 9.9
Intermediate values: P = 0.41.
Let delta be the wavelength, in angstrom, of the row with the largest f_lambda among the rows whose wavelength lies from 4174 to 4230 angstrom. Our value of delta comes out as 4217.0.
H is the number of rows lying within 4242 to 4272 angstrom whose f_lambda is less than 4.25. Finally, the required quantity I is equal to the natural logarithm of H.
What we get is 0.0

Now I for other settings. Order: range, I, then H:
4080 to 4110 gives 1.6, 5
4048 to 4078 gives 1.4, 4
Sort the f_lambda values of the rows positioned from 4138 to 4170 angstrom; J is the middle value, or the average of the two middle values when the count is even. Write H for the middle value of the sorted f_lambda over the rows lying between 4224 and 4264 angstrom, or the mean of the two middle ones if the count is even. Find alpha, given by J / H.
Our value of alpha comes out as 0.86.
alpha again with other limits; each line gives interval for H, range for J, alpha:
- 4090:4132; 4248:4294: 1.04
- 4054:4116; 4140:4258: 0.97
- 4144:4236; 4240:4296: 1.07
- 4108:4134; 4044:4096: 1.00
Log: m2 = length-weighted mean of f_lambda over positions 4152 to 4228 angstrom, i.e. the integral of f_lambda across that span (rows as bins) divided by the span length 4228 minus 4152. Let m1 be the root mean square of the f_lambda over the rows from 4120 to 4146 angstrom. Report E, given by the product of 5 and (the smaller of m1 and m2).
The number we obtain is 20.7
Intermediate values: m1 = 4.15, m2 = 4.15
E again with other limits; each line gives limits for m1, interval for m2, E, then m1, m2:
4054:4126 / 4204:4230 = 21.3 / 4.44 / 4.25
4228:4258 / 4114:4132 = 21.6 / 4.56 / 4.32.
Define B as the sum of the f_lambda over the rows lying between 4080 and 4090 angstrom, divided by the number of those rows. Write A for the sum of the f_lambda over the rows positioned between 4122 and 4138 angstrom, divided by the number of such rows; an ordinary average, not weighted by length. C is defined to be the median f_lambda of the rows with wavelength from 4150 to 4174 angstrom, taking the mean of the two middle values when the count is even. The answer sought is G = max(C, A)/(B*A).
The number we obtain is 0.227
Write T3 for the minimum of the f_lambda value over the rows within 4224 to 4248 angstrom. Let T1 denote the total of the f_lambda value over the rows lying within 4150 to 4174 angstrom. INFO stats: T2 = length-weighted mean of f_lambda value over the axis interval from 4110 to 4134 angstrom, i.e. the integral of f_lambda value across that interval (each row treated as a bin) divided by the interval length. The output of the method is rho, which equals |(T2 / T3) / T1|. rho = 0.042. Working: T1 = 32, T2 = 4.37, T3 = 3.24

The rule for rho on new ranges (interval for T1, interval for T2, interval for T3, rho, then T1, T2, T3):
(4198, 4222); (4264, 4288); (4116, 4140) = 0.033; 35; 4.53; 3.94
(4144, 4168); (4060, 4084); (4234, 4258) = 0.034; 32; 4.41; 4.03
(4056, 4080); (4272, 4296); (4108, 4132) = 0.030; 37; 4.28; 3.94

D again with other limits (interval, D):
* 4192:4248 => 7.6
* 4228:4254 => 8.6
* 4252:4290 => 8.5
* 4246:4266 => 9.7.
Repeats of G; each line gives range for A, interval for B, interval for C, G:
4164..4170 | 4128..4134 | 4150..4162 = 0.234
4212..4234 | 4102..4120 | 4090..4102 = 0.246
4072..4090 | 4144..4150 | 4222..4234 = 0.263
